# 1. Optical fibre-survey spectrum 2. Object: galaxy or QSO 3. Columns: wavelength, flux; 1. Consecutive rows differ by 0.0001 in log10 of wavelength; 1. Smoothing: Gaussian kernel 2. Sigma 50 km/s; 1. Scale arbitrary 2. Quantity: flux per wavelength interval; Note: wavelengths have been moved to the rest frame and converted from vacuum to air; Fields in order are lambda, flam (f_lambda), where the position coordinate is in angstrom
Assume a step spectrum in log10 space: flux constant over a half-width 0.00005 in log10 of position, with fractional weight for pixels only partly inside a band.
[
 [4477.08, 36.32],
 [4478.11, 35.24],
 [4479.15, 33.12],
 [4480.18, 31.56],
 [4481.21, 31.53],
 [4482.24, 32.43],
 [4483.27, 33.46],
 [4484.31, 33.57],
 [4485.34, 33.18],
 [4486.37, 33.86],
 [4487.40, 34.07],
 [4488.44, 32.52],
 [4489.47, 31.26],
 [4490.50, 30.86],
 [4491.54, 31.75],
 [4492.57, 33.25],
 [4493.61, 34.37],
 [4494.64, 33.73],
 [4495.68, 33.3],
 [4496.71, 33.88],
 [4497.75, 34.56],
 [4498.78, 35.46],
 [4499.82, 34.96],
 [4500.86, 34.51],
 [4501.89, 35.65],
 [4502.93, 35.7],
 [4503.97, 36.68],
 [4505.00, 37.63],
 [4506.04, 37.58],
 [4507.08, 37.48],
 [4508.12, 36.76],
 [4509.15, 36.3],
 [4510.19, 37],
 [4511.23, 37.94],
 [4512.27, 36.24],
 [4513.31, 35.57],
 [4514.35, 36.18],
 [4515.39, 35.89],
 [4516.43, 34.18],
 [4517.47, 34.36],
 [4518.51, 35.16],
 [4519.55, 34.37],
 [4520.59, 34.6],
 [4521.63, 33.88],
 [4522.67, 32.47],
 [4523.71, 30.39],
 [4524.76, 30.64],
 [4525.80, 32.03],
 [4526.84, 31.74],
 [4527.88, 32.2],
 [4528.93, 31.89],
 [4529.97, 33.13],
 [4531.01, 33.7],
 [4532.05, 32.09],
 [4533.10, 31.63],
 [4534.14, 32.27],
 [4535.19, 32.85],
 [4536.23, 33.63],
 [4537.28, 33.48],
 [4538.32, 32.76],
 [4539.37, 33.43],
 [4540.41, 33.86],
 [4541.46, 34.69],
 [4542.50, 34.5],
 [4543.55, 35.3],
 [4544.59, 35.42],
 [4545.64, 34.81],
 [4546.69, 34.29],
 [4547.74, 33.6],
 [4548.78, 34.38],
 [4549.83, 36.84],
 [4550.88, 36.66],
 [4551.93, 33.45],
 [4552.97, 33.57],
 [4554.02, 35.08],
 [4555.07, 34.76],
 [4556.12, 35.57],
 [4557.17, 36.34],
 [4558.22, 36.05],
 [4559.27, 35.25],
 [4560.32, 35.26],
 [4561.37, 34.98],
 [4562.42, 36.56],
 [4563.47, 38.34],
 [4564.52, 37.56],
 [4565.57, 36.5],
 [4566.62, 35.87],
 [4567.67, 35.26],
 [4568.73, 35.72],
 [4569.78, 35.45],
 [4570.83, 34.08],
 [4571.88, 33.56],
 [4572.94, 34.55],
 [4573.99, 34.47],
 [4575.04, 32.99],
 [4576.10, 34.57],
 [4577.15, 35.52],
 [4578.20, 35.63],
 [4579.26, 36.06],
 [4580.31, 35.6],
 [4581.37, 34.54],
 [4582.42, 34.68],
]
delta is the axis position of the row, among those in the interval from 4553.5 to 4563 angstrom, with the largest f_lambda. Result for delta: 4562.42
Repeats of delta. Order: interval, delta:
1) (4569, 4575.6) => 4569.78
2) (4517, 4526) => 4518.51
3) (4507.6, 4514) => 4511.23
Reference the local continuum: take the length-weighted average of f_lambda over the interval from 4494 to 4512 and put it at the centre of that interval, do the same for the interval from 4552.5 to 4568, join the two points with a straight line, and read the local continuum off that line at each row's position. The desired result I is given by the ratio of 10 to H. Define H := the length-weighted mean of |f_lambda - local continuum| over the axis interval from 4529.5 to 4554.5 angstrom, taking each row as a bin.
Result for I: 5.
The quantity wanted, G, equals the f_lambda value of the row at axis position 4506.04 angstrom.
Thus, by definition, 37.58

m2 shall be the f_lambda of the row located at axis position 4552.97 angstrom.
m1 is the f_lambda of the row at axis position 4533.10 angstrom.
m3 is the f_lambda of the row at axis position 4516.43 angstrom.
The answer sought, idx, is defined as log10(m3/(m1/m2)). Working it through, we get 1.56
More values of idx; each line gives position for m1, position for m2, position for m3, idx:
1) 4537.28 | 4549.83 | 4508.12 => 1.61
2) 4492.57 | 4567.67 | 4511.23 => 1.60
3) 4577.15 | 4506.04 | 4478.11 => 1.57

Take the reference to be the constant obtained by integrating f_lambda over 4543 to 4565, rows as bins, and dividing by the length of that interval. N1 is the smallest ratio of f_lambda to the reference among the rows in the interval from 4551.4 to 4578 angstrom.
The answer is 0.931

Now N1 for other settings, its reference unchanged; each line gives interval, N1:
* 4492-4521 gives 0.939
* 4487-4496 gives 0.871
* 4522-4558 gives 0.858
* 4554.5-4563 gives 0.981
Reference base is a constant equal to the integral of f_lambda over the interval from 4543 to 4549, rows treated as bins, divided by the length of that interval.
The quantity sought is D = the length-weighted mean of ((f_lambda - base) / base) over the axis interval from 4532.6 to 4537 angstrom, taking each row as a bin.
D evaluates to -0.058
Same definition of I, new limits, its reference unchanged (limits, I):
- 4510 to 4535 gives 4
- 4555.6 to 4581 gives 11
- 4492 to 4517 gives 8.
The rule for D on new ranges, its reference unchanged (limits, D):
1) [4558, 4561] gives 0.023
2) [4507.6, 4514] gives 0.057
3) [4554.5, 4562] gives 0.024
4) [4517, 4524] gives -0.027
